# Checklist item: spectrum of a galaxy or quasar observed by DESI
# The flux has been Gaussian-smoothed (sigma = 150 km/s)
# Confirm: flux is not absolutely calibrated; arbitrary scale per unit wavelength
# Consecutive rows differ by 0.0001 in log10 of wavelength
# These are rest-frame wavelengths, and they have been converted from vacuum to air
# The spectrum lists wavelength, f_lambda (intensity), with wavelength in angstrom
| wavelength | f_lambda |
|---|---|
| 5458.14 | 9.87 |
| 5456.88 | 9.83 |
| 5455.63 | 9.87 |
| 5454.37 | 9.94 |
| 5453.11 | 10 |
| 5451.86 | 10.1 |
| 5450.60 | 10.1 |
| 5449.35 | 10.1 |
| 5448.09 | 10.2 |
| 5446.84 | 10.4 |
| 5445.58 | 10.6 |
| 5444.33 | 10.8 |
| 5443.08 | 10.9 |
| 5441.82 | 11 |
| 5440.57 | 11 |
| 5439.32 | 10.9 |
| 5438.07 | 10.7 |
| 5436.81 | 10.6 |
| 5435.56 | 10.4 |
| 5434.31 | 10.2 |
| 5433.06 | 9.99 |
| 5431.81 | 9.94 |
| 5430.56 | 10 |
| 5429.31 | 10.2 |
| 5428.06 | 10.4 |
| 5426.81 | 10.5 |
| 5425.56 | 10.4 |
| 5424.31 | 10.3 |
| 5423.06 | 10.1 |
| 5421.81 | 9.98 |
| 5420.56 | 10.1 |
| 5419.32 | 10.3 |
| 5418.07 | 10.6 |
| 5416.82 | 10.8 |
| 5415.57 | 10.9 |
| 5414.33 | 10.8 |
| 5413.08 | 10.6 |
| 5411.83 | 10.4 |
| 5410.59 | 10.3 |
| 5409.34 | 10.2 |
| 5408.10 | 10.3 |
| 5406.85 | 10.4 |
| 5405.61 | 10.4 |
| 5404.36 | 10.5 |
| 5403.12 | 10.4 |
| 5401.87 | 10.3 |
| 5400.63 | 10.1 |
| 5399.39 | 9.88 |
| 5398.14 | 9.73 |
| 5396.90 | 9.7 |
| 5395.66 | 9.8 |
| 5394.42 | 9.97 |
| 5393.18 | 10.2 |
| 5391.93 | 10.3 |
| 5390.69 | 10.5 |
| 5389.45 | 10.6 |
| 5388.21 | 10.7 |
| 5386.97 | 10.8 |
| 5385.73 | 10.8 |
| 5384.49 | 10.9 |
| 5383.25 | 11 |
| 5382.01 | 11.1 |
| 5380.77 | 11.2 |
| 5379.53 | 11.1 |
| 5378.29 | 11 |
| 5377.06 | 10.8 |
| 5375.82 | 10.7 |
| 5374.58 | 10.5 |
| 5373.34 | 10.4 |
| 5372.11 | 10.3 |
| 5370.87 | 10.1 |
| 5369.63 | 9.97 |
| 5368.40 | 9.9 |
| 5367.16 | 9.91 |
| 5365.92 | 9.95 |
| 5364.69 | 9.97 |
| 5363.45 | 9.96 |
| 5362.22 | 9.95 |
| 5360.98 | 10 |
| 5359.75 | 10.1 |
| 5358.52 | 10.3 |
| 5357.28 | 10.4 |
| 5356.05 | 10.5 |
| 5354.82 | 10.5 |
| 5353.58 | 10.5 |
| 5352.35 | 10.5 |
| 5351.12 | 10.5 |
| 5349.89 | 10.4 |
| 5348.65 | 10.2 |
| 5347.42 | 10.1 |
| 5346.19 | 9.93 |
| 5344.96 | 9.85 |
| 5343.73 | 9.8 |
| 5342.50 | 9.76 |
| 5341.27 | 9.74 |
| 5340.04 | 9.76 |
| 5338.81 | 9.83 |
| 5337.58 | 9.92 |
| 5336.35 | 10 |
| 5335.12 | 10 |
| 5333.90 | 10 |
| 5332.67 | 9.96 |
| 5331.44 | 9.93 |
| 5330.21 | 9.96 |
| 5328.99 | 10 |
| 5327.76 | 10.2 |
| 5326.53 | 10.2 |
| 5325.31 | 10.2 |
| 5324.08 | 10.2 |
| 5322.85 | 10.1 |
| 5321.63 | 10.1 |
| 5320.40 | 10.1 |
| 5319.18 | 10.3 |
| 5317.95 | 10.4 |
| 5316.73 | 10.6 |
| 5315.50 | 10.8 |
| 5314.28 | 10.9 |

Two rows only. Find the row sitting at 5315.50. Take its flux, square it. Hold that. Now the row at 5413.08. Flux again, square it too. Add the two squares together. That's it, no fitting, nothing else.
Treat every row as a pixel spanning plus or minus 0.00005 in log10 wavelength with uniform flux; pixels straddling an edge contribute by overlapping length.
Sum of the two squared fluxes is 229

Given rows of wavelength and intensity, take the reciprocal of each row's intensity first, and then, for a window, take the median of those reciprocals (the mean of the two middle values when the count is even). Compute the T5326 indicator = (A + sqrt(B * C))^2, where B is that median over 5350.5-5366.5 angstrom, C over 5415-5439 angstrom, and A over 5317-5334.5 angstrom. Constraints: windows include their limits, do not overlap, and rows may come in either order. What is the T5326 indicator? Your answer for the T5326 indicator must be 0.0385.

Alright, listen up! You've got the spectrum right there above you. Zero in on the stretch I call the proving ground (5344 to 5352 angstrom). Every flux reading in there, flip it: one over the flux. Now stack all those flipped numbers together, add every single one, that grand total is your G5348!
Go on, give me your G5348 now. 0.591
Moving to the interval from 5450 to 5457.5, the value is 0.602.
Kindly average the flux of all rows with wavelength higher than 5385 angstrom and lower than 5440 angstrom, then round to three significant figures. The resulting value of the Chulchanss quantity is 10.3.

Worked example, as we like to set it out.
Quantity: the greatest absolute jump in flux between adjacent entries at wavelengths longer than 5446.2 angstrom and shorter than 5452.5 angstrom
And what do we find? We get 0.20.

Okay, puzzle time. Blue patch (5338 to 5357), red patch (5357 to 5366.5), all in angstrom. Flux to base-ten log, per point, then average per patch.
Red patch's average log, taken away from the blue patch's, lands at 0.002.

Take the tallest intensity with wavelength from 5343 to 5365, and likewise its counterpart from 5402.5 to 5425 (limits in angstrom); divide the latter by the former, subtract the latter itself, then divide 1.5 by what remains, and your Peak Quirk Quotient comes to -0.1521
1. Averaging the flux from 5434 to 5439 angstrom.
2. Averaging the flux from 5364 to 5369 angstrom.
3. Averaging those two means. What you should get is 10.2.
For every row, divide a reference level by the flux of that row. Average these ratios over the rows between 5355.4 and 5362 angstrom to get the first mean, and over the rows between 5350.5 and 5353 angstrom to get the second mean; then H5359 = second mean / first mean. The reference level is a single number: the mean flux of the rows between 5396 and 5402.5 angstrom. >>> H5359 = 0.977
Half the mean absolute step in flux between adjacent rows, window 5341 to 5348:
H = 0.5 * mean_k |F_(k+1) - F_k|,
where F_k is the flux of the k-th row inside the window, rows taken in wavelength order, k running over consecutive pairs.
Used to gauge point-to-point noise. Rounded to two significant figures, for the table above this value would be 0.036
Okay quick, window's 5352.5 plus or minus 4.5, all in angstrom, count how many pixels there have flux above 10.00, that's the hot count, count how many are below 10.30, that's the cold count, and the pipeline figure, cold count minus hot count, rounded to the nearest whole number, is -6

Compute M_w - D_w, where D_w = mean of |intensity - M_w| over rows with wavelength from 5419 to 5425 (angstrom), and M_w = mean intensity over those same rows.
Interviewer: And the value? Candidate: 10.0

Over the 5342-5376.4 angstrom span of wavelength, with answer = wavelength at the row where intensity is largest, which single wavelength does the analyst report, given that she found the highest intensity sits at 5375.82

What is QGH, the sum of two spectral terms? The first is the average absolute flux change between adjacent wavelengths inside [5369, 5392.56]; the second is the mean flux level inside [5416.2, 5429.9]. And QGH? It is 10.45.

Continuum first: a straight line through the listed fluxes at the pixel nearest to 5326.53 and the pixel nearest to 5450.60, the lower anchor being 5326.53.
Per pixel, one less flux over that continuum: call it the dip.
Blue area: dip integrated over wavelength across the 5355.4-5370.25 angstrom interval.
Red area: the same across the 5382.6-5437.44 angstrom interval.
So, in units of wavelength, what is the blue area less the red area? 1.3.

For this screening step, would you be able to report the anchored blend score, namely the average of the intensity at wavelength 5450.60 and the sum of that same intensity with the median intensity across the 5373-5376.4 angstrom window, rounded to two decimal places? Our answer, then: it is 15.35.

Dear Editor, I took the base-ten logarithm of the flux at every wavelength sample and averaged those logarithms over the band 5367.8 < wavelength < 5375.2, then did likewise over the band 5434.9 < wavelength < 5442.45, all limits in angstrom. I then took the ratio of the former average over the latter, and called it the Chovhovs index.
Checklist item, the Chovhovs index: 0.98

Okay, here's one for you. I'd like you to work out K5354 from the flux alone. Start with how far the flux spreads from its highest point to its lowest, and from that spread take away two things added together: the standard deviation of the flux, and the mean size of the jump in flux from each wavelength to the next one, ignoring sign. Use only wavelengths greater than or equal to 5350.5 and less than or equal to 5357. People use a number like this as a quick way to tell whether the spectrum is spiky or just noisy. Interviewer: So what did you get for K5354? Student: 0.00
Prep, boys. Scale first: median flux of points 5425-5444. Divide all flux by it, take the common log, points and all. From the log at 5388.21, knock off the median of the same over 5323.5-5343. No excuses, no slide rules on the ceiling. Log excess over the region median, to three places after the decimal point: 0.030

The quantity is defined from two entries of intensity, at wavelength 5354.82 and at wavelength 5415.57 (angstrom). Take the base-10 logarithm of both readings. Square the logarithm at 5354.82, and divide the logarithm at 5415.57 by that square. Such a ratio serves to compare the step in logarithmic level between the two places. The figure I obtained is 0.99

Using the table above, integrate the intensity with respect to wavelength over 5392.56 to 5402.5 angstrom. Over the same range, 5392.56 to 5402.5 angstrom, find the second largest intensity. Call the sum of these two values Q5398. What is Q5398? 109.2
